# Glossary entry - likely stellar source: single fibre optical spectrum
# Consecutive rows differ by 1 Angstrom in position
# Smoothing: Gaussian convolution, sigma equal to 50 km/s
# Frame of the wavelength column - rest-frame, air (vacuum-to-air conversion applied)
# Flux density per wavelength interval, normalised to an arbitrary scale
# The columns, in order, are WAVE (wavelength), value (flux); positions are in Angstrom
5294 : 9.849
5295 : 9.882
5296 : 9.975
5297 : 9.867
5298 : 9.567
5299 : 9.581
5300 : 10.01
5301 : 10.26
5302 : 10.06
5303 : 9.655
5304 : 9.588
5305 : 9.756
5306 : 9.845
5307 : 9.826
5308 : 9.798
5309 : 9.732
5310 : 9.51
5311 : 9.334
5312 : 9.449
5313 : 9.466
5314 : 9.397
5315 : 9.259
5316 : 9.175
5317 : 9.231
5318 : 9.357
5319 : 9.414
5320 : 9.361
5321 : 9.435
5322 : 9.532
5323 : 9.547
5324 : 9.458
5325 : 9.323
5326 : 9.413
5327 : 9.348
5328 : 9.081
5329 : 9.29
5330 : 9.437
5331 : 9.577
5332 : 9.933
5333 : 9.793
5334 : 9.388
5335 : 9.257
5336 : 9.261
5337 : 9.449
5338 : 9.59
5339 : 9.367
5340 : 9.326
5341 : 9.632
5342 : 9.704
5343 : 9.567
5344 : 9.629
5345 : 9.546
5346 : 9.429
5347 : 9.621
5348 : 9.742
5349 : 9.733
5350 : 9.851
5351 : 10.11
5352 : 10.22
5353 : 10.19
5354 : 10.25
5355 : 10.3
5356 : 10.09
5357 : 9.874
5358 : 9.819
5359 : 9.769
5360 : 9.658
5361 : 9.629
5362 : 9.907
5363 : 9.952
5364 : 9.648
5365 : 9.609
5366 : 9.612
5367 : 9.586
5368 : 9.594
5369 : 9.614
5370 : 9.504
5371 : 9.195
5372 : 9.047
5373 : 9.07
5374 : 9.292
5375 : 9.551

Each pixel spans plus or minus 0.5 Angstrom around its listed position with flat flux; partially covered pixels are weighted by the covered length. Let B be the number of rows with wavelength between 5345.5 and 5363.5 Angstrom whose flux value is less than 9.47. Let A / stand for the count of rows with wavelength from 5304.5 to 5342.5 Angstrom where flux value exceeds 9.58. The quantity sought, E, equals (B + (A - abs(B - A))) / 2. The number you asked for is 1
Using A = 10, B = 1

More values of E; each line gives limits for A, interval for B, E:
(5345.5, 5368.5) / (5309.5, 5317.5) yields 7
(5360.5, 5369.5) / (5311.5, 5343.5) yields 9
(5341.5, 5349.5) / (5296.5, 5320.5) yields 5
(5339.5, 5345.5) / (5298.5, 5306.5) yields 0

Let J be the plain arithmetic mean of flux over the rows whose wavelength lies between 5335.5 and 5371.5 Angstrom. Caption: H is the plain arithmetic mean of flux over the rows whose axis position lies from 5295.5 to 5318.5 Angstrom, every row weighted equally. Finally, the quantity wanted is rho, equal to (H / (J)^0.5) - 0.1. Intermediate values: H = 9.6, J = 9.71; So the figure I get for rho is 2.99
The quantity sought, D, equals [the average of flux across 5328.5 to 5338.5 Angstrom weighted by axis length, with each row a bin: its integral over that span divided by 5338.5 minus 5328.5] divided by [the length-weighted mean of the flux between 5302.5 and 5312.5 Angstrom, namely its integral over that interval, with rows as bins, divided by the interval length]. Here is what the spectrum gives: 0.98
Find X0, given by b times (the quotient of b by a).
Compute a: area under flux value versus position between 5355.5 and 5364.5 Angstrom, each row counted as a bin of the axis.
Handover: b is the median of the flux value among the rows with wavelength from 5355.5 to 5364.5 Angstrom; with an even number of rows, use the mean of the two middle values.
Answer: 1.09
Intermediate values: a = 88.3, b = 9.82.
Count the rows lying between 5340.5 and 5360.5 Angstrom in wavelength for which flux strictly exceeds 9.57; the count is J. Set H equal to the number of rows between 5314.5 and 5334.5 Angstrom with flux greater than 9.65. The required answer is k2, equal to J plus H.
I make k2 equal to 19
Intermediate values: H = 2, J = 17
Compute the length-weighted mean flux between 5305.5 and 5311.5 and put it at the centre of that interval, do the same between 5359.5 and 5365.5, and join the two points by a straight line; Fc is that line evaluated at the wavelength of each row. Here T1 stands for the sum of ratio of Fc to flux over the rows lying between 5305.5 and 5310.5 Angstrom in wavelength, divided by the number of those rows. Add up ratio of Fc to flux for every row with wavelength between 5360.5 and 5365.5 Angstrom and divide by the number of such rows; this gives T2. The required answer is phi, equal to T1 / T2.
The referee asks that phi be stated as 0.99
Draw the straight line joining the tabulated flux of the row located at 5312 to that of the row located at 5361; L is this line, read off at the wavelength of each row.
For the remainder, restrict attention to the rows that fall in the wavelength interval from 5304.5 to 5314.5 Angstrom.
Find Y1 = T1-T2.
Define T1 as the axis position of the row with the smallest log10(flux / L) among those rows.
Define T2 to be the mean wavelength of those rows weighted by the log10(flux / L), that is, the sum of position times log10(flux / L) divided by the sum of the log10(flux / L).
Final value 4.4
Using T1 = 5311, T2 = 5306.6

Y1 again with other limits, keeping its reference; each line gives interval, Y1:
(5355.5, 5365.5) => 6.1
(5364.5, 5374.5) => 0.2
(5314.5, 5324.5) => -0.8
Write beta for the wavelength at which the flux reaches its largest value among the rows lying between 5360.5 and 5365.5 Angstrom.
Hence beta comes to 5363 Angstrom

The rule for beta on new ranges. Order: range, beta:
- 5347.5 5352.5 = 5352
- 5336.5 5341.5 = 5341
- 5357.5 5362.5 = 5362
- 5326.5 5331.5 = 5331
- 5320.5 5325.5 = 5323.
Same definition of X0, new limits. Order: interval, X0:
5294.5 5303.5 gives 1.10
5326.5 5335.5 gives 1.04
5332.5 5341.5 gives 1.04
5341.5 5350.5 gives 1.07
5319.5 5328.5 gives 1.05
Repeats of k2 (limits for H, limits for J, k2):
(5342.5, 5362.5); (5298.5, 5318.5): 25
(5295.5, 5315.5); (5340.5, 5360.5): 28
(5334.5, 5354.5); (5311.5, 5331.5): 9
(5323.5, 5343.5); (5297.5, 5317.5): 14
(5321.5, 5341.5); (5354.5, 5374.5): 17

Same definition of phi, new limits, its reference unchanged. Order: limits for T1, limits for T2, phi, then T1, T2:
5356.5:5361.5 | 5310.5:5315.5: 0.97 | 1.00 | 1.03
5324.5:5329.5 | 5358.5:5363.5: 1.05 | 1.04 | 0.99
